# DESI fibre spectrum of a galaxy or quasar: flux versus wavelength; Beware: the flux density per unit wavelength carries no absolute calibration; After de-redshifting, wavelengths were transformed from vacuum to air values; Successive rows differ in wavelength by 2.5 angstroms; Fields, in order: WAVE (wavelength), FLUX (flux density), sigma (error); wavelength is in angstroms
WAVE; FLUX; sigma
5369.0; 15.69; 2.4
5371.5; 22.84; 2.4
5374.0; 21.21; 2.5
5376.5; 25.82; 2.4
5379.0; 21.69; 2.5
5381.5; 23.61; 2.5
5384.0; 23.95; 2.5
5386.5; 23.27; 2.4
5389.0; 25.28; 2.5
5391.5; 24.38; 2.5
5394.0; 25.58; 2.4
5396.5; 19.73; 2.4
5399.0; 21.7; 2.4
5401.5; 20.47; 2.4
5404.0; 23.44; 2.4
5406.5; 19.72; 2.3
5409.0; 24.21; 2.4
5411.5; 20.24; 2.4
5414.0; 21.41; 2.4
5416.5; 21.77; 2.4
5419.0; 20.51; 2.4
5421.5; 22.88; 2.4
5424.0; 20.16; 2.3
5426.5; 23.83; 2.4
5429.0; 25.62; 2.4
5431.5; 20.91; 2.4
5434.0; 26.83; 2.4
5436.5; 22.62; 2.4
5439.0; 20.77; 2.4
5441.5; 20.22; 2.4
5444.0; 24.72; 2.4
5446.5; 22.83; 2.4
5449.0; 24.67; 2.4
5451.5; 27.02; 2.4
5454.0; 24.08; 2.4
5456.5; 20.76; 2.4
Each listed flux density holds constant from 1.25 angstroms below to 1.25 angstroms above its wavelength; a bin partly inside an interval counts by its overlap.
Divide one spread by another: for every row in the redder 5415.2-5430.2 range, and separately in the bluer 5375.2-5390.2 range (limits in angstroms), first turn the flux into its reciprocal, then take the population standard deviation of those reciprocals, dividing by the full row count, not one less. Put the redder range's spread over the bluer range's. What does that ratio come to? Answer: 1.5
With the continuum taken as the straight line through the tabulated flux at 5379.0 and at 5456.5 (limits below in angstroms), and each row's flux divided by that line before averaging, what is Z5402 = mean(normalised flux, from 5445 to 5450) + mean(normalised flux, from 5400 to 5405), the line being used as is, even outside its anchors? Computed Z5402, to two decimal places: 2.16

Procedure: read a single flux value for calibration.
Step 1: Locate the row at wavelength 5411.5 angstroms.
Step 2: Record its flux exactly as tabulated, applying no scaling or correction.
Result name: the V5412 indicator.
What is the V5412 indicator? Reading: 20.24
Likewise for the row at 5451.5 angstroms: 27.02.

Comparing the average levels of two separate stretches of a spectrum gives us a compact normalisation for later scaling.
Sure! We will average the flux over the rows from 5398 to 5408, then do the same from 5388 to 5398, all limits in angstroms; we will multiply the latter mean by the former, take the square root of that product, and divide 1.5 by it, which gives 0.0667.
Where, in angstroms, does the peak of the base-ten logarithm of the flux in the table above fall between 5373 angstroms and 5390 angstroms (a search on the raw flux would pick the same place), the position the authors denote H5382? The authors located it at 5376.5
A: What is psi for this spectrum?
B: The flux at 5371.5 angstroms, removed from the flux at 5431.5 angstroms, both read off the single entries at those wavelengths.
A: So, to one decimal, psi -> -1.9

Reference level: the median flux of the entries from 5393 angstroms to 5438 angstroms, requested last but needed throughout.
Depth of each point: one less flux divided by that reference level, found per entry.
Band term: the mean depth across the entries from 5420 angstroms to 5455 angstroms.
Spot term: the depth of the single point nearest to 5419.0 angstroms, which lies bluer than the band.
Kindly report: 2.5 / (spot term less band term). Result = 19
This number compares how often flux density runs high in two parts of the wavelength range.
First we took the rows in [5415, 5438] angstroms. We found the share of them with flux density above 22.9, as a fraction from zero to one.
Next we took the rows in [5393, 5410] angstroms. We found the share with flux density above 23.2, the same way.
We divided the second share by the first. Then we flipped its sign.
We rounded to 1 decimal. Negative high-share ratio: -1.3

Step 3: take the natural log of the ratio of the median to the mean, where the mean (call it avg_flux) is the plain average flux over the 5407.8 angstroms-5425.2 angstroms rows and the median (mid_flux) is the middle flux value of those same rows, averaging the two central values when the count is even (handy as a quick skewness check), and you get -0.009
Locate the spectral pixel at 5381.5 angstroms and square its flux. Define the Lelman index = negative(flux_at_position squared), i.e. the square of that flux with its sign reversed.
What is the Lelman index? -557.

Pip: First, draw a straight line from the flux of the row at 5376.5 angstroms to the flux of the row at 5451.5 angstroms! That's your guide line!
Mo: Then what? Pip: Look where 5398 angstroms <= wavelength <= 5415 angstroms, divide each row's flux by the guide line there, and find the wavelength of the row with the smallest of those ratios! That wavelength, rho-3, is 5406.5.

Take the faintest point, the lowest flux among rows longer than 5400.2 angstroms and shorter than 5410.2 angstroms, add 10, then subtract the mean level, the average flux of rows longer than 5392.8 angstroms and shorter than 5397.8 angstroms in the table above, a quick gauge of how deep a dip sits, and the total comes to 7.1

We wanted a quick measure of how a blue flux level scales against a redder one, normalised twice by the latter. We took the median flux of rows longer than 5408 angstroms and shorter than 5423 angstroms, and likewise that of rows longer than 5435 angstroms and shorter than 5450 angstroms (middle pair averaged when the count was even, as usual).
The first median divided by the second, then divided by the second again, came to 0.0418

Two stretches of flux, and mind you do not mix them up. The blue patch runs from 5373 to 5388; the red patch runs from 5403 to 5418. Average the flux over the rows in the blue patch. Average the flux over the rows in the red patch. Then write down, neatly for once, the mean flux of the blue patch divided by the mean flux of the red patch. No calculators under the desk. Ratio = 1.07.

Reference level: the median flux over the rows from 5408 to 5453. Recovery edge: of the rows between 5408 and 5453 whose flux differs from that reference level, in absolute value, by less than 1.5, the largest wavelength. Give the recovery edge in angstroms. 5446.5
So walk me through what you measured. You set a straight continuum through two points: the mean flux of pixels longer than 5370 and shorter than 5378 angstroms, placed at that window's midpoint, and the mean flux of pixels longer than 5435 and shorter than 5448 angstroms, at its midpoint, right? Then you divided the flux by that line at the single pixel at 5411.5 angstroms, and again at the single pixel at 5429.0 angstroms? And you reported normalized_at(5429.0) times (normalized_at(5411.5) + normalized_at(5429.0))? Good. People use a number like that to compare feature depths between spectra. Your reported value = 2.32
